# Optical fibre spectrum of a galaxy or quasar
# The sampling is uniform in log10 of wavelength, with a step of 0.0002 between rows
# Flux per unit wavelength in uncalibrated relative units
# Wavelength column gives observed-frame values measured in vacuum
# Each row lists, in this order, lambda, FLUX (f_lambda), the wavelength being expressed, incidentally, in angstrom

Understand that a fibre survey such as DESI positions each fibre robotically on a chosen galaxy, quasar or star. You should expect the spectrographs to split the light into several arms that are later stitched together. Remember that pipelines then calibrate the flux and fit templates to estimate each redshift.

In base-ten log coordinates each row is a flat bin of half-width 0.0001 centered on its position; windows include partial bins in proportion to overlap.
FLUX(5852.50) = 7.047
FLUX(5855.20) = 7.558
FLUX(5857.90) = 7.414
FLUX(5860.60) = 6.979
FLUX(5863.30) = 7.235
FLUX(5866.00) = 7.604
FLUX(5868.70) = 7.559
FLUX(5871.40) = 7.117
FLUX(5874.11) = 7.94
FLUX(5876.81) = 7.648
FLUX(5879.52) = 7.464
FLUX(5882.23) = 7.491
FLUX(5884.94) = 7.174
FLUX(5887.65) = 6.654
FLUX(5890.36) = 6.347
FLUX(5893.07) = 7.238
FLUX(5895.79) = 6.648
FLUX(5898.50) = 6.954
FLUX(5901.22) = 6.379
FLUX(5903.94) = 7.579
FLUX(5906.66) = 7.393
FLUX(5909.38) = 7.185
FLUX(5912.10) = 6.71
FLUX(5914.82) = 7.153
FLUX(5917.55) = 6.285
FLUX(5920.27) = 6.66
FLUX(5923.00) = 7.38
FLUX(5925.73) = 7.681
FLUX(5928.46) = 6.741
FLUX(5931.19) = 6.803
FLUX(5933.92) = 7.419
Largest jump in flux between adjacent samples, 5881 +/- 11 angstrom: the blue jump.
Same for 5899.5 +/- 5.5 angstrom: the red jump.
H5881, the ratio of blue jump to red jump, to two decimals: 0.69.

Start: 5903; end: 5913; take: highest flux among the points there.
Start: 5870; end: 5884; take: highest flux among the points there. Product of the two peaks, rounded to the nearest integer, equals 60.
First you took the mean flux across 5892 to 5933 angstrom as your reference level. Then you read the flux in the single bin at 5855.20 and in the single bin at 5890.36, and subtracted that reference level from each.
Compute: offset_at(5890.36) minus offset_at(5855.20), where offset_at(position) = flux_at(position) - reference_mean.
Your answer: -1.2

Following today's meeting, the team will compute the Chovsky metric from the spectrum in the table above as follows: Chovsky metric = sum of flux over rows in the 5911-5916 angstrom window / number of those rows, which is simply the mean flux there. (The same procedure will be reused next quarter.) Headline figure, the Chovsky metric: 6.9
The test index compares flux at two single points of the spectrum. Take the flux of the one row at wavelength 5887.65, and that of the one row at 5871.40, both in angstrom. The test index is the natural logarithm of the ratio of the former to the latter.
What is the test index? -0.067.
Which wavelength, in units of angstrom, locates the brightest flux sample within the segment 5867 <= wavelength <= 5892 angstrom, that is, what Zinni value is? 5874.11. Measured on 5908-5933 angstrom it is 5925.73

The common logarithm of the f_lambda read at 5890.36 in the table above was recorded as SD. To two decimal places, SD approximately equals 0.80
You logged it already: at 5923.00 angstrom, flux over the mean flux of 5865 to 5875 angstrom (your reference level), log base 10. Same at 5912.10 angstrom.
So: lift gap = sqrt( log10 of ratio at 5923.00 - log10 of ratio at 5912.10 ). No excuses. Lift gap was 0.203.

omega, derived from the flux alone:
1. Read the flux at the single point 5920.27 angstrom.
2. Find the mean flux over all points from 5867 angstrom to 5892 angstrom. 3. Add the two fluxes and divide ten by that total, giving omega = 0.718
